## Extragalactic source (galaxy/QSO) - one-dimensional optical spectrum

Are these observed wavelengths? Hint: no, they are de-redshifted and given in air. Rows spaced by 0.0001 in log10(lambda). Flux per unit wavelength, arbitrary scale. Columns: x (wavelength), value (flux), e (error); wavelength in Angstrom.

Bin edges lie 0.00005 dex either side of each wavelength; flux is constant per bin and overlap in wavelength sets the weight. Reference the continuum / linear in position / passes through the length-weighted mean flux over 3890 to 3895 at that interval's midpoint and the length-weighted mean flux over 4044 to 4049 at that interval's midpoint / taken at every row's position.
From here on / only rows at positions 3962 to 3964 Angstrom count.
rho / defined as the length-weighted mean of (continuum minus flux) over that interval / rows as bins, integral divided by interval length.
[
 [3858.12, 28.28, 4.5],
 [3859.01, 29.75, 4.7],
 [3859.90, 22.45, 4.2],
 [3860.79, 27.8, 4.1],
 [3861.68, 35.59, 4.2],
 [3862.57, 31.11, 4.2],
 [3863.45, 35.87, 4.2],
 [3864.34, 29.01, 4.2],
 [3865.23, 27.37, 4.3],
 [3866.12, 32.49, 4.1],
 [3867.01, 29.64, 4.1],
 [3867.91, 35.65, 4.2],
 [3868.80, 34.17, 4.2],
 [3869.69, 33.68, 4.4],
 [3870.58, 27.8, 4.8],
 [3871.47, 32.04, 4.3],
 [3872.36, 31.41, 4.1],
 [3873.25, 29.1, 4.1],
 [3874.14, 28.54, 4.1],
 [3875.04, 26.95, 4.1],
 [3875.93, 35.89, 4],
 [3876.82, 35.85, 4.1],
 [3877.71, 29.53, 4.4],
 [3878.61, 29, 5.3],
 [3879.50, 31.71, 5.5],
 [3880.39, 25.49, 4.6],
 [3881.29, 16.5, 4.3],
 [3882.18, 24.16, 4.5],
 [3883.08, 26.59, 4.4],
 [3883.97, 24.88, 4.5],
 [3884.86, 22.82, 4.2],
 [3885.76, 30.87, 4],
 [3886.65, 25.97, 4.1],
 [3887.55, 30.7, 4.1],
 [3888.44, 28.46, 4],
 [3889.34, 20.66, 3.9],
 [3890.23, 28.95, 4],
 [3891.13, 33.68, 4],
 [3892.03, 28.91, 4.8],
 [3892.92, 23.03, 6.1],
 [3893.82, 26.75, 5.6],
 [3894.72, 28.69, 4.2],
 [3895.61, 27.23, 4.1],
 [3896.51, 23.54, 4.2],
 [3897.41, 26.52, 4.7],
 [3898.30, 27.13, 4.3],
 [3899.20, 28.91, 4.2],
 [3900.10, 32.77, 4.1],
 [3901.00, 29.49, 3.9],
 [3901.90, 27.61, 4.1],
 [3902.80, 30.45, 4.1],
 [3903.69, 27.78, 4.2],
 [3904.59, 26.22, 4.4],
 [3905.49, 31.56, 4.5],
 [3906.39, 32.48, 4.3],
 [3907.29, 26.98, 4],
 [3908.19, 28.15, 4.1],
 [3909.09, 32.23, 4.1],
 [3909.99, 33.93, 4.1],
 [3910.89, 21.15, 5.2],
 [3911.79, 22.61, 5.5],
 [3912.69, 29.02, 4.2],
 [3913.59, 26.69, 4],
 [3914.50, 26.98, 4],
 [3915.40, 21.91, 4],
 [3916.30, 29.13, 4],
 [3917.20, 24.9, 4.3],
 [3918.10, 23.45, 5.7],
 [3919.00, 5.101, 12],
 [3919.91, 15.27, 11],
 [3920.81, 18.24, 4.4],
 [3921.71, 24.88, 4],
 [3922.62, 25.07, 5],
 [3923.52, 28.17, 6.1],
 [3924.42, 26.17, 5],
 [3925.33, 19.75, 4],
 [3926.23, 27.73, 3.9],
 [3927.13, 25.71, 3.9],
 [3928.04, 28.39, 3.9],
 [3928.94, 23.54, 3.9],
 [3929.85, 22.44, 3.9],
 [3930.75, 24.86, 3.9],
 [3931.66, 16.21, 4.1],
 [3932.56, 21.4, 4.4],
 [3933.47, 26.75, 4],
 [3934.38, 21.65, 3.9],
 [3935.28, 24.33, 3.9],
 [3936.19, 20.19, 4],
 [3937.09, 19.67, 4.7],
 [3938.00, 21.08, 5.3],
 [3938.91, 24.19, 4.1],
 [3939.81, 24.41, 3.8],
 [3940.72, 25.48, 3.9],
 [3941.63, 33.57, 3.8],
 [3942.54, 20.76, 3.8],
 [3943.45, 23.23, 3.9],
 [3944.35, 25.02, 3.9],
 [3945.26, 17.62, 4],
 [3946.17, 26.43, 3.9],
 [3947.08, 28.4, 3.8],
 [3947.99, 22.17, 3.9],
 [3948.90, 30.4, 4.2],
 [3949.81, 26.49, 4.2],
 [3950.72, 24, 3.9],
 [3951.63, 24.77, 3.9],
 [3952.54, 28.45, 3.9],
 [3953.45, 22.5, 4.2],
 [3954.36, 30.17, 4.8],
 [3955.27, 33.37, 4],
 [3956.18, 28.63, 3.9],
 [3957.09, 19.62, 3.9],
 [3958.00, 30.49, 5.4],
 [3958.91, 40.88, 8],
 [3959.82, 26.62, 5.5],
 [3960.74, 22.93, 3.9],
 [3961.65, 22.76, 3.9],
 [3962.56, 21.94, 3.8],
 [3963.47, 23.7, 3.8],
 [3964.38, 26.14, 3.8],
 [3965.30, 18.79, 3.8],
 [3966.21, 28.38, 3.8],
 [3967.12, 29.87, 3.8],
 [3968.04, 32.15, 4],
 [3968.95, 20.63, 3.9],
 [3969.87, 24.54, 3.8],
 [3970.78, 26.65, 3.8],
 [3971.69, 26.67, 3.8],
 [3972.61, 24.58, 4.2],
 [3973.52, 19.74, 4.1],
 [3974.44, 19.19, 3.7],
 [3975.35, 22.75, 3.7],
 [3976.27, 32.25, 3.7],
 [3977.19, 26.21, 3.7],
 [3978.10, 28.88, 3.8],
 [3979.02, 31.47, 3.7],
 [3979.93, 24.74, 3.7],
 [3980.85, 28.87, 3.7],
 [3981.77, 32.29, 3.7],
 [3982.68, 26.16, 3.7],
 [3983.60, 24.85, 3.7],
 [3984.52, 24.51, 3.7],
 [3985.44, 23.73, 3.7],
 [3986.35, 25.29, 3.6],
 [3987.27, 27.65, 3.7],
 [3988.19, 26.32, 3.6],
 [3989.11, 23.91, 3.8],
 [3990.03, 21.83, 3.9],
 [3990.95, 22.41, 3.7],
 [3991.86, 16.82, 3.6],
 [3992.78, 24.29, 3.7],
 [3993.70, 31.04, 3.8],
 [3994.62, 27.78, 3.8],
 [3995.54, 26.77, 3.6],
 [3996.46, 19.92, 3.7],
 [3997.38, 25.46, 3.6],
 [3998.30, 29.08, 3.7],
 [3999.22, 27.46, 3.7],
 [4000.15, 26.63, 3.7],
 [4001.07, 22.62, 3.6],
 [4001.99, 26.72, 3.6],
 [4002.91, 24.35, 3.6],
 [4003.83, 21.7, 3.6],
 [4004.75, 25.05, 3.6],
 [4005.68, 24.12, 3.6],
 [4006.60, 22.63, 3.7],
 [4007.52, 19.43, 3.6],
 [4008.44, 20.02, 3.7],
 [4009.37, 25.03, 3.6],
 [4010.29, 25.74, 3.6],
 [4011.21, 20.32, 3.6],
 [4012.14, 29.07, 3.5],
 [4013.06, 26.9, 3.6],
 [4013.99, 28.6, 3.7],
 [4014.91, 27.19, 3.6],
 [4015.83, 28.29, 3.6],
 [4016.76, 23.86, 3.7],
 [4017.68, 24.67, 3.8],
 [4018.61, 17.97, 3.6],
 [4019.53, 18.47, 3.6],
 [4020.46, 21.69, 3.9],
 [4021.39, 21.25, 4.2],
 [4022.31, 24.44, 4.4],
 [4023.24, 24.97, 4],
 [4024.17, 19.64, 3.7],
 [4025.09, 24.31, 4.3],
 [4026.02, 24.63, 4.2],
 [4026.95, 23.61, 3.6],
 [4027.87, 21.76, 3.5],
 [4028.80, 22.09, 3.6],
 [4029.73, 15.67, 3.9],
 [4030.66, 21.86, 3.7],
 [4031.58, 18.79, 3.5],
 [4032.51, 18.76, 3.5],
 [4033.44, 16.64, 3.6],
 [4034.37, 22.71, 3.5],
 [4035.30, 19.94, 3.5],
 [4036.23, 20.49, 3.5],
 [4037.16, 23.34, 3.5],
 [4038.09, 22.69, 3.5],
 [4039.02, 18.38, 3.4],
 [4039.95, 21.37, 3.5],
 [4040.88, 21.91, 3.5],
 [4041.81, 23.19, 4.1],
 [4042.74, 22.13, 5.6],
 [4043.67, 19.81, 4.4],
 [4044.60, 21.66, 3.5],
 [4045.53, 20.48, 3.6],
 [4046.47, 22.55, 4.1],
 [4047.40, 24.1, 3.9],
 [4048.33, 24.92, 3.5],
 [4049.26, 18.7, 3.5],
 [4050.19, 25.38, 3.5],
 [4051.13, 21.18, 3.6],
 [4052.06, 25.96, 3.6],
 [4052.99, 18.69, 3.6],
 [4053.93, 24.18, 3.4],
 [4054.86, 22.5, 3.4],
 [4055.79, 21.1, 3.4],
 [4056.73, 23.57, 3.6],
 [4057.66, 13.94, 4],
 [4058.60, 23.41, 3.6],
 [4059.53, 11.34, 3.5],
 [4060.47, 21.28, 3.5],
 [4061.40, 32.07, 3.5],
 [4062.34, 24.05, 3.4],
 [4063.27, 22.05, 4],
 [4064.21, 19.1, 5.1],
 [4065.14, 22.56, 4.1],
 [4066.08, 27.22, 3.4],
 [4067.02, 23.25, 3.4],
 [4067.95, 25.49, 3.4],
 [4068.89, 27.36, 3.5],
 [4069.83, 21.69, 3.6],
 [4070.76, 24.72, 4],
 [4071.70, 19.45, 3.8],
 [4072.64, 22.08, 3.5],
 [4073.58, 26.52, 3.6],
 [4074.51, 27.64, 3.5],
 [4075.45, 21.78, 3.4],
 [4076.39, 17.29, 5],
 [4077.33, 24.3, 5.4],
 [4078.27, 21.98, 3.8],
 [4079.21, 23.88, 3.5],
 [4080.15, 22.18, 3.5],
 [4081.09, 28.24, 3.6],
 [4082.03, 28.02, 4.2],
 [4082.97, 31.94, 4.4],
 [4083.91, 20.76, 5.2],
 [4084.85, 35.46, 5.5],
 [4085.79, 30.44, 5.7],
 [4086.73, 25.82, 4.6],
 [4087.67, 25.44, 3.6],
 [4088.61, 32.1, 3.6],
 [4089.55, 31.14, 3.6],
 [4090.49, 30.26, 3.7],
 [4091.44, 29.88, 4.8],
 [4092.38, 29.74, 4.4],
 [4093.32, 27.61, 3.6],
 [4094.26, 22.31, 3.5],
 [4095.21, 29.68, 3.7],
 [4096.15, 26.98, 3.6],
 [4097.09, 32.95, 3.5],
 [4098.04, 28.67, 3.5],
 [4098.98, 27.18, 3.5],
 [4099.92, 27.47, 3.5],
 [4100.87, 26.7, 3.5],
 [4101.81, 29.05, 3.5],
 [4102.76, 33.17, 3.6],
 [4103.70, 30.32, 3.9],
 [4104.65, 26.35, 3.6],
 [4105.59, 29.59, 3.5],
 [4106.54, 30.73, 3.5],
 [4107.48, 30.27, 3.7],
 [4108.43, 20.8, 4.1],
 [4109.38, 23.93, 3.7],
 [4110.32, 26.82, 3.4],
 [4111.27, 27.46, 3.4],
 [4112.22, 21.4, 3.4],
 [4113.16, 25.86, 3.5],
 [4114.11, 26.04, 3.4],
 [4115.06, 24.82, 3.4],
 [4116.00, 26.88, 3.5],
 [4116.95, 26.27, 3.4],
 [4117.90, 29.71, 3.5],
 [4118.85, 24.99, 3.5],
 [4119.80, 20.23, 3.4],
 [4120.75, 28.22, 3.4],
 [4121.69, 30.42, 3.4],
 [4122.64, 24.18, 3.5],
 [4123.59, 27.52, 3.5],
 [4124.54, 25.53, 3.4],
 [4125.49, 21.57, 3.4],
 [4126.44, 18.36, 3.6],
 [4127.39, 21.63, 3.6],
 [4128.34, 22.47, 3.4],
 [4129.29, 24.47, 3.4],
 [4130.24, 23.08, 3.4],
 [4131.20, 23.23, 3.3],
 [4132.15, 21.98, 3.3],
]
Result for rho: 3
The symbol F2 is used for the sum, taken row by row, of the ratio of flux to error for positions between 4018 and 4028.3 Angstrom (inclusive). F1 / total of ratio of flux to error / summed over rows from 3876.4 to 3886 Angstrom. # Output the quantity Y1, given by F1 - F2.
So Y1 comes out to 4.0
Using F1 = 66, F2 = 62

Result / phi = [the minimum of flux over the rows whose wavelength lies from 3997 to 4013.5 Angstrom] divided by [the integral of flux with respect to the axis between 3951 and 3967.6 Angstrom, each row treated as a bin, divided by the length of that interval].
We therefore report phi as 0.729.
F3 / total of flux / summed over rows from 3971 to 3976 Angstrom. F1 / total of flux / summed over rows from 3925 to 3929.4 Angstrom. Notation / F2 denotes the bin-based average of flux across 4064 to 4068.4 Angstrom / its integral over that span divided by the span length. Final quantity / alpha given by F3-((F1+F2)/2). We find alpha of 38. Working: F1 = 125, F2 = 23.8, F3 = 113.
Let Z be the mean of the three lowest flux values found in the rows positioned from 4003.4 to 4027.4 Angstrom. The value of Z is 18.6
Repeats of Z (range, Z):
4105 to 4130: 19.8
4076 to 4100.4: 20.0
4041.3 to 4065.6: 14.7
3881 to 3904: 20.0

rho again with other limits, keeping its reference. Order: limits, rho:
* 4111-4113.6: -5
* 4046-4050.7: -1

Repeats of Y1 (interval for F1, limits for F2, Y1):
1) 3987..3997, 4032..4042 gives 7.7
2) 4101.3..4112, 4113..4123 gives 2.0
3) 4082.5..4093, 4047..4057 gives 3.8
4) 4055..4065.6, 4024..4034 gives 2.0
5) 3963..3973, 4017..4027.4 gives 10.6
